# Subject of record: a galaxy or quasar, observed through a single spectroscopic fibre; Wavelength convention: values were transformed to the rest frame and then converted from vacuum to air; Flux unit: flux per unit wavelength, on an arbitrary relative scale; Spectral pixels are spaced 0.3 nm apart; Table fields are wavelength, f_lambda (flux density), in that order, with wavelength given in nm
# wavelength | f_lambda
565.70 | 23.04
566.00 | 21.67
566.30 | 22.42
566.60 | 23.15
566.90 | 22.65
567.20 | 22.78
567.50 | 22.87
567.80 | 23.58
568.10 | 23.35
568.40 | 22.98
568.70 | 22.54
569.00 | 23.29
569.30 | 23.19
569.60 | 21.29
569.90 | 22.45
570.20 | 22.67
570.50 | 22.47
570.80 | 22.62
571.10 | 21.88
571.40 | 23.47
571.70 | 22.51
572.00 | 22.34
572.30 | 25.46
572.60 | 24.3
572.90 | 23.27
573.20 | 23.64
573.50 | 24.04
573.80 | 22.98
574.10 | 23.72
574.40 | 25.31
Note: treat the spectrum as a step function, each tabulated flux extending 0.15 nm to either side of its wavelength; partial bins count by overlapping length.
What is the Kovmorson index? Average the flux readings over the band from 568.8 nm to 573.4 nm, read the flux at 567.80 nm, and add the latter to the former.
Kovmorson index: 46.6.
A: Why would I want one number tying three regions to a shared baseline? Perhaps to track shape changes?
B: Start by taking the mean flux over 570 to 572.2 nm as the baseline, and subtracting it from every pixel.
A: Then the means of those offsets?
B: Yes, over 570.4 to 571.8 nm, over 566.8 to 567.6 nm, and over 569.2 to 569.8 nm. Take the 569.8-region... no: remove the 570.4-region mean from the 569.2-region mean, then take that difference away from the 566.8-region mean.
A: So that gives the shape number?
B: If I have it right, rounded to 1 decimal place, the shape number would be 0.6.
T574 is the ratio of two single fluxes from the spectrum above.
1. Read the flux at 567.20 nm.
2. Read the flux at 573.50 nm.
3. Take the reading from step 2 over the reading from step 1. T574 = 1.06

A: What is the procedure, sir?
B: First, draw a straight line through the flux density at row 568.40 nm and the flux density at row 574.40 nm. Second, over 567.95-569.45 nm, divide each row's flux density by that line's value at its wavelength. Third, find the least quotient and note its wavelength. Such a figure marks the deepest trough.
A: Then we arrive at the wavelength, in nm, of 568.70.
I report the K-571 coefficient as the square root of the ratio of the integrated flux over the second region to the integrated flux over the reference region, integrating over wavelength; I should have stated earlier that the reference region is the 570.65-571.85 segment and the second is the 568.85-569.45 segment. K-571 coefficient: 0.717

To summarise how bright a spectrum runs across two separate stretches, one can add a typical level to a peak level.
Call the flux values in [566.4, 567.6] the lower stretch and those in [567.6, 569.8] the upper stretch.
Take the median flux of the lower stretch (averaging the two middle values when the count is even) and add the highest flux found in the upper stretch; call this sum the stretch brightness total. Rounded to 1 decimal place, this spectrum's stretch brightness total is 46.4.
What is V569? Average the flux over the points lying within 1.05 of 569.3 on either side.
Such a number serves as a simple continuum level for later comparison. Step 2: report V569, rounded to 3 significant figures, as 22.6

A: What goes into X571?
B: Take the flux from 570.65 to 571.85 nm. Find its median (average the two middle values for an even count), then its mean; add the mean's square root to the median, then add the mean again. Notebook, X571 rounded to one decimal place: 49.9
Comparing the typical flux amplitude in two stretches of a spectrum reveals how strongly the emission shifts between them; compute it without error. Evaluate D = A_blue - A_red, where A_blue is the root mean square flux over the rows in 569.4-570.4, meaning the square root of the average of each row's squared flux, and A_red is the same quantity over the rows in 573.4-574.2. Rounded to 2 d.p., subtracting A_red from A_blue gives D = -1.44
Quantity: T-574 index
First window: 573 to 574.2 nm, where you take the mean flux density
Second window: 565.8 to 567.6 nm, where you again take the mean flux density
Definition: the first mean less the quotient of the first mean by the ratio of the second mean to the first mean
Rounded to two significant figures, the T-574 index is -1.0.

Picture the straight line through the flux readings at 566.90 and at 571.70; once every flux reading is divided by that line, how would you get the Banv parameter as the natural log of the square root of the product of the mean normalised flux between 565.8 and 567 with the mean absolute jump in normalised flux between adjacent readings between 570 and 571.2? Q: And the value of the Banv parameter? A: -2.07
